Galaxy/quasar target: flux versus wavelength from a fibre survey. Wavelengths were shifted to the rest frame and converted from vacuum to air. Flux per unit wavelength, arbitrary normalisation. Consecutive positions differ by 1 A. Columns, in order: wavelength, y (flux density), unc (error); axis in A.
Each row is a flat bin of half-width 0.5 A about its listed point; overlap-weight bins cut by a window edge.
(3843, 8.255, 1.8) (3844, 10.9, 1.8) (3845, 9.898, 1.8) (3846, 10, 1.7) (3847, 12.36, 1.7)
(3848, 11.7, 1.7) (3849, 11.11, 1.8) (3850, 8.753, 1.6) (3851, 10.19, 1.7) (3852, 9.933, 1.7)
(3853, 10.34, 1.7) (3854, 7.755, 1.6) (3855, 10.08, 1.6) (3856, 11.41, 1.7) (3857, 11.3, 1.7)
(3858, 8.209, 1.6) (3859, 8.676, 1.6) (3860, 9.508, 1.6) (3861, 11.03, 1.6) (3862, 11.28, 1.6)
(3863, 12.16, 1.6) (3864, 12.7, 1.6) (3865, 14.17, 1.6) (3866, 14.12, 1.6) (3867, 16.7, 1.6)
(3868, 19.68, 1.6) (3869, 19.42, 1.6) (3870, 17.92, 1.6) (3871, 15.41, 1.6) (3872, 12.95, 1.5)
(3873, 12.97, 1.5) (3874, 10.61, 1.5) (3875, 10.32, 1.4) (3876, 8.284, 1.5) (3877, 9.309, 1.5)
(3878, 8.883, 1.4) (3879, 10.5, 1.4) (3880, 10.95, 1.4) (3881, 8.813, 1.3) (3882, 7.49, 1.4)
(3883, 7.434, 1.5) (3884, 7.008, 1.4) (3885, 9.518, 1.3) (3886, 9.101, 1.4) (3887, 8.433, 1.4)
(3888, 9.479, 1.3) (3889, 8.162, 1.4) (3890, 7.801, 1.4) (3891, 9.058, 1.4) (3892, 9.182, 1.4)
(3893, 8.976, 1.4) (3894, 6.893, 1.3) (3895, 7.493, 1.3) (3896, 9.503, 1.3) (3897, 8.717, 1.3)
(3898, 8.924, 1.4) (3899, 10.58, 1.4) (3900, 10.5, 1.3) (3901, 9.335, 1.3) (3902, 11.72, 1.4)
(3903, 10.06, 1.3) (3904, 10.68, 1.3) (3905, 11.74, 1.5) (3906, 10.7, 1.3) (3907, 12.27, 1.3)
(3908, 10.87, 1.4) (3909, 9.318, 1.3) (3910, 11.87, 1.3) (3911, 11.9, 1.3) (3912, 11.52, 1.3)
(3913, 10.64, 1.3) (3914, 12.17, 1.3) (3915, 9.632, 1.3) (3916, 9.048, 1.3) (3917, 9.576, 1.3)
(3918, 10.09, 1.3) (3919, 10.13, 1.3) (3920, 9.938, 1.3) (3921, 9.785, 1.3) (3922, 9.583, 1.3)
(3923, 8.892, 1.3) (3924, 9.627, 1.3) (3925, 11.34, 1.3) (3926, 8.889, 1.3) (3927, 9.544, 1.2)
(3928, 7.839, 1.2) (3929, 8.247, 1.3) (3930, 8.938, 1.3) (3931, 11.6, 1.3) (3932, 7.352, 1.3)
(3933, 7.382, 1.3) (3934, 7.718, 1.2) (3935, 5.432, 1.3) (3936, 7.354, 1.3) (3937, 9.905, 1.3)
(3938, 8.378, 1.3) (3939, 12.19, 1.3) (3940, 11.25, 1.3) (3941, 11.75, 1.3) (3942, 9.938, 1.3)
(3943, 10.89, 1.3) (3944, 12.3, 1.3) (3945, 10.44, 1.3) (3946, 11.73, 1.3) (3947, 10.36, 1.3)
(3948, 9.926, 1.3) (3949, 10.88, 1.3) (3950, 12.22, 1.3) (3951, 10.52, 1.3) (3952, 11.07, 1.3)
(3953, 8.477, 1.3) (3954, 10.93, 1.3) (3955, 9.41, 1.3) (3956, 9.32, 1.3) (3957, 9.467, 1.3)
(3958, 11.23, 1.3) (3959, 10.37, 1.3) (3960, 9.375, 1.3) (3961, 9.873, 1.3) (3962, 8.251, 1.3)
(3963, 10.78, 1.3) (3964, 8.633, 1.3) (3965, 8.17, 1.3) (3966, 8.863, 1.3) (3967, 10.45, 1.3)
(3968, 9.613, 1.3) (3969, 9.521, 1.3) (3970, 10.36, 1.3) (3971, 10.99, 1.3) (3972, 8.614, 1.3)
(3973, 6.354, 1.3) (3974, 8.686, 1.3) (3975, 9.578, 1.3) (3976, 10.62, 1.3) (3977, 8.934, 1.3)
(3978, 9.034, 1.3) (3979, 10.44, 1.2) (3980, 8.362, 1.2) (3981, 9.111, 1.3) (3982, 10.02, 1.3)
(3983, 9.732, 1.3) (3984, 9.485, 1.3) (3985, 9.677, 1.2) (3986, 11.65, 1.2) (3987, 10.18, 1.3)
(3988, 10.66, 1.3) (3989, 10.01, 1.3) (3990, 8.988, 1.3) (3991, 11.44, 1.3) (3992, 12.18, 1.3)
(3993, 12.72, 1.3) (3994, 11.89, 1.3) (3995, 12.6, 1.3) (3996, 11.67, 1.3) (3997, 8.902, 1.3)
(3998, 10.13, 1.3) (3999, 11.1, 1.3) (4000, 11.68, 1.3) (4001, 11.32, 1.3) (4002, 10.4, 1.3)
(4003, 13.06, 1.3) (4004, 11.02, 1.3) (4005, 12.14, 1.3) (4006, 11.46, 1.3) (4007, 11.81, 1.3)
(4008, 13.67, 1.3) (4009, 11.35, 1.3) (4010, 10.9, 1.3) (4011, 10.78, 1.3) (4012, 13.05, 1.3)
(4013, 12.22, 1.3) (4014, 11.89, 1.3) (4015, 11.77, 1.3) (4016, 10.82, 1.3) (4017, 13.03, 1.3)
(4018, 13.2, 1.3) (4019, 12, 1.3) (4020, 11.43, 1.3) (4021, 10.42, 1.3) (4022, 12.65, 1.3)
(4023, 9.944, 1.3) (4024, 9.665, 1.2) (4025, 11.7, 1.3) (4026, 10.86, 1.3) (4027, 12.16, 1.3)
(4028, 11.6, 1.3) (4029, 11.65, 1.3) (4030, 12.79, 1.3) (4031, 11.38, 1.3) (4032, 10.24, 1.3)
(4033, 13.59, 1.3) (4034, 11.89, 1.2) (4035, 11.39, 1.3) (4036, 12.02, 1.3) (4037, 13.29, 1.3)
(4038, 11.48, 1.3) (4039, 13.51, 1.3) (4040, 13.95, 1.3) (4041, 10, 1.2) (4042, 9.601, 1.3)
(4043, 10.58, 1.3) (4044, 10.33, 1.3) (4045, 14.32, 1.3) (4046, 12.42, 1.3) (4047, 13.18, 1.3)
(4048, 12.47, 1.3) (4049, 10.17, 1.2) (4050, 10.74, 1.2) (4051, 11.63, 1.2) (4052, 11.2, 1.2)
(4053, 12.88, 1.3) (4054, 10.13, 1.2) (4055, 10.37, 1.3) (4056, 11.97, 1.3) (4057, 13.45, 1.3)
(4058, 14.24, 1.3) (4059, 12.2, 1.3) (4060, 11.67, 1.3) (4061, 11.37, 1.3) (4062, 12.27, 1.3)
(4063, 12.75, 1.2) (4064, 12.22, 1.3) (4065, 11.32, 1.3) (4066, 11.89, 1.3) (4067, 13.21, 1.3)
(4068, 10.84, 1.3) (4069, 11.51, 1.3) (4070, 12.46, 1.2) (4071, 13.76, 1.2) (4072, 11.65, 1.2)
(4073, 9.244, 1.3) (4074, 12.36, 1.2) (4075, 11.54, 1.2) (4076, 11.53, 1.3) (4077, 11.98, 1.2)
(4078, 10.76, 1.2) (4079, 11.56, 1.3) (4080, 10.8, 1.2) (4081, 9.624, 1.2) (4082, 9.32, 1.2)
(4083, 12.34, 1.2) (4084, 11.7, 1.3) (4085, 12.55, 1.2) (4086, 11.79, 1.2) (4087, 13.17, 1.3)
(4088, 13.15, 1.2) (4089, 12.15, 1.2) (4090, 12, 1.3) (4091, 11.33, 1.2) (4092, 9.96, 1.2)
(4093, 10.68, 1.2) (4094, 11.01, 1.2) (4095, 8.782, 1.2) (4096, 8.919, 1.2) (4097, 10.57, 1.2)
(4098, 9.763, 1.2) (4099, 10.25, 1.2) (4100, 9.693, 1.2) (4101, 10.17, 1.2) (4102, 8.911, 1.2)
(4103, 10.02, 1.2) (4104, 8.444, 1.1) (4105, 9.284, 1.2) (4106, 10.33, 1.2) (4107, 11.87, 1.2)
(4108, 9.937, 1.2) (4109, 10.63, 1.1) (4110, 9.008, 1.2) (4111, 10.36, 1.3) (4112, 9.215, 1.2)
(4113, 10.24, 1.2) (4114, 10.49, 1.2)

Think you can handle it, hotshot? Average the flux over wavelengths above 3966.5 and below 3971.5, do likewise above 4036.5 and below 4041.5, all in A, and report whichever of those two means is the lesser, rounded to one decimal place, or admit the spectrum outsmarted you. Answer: 10.2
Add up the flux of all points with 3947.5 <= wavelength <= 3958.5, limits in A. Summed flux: 113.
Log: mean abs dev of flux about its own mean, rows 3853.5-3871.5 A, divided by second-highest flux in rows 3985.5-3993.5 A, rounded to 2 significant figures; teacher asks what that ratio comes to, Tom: 0.25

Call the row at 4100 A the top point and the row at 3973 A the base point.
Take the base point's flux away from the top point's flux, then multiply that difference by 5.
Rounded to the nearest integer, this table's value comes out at 17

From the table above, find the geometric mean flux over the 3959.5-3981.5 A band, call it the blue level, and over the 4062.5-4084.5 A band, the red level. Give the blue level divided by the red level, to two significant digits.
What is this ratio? 0.80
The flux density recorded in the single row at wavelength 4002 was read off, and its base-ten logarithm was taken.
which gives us 1.02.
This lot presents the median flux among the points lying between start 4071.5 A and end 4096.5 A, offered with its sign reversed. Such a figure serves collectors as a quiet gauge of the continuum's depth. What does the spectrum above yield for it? -11.5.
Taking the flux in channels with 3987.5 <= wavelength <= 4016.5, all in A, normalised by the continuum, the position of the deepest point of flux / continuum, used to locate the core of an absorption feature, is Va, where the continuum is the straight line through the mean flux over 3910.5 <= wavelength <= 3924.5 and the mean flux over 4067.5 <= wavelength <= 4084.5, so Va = 3997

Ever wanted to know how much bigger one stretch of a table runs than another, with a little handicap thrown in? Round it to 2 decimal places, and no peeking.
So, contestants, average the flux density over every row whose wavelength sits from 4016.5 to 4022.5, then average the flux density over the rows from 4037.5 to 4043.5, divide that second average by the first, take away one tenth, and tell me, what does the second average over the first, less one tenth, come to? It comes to 0.85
